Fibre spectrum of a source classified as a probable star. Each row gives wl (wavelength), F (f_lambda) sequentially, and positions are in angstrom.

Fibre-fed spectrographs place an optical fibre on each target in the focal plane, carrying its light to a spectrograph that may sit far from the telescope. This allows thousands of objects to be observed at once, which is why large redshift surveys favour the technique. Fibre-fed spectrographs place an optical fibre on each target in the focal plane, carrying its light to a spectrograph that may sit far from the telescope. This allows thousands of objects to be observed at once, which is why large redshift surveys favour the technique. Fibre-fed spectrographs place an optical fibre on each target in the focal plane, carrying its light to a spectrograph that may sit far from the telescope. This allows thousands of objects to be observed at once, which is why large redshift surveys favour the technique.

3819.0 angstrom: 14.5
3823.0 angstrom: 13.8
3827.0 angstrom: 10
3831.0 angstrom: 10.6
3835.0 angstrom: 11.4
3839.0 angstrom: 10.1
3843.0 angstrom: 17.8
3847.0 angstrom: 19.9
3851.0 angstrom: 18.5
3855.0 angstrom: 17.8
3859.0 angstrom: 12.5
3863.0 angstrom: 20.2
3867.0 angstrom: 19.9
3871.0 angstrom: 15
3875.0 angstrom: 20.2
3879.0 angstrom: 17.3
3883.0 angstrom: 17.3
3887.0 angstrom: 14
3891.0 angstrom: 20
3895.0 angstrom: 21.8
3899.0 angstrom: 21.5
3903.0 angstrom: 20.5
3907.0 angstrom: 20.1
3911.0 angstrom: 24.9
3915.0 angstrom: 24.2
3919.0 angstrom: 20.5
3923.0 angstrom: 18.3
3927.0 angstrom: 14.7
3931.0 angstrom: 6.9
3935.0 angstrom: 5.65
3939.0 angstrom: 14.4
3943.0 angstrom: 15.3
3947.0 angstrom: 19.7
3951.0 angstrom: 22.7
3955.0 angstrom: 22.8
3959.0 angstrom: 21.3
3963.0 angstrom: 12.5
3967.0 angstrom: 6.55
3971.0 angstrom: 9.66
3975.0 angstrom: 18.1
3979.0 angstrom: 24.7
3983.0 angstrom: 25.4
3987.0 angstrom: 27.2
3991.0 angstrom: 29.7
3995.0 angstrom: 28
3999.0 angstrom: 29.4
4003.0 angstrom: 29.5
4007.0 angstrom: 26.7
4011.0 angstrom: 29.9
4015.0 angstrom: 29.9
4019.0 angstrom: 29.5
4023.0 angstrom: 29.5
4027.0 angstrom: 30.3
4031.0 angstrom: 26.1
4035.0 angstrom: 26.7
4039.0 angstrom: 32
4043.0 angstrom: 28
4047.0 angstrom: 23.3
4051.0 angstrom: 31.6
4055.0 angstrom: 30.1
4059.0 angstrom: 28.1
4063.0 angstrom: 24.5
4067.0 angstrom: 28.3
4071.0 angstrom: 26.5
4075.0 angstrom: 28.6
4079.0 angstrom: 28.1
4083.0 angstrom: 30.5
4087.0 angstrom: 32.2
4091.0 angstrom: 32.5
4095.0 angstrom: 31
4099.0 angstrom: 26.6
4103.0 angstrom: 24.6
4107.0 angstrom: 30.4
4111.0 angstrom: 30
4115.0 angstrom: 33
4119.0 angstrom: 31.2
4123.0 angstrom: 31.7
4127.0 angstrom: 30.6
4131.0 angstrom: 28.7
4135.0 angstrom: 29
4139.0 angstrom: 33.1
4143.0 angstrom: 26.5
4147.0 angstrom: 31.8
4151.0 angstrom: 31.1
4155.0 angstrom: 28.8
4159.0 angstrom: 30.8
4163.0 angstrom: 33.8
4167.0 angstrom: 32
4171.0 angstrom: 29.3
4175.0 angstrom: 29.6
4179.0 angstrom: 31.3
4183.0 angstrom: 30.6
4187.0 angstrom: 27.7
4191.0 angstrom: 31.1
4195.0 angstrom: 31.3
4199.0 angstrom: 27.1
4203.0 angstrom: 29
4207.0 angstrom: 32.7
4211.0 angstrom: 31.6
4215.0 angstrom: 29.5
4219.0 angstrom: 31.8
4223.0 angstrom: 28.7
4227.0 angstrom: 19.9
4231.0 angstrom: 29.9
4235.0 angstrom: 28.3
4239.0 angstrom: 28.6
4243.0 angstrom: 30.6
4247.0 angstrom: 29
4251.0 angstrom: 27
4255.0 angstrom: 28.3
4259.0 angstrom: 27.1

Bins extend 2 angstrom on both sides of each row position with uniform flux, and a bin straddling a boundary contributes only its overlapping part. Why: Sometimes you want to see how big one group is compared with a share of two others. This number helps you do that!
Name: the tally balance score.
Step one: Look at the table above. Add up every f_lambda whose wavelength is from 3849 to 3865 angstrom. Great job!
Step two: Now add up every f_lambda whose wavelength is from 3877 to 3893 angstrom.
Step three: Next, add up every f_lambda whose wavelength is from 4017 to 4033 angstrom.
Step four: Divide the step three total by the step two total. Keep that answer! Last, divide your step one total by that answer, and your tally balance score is 41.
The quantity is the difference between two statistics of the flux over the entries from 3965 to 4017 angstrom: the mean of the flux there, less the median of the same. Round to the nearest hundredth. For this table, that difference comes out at -2.99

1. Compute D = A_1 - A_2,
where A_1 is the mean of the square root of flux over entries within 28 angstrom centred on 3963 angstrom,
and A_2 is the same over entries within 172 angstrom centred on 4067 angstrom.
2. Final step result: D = -1.4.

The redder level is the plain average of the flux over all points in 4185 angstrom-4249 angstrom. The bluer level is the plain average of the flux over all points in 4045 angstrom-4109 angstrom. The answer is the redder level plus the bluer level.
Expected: 58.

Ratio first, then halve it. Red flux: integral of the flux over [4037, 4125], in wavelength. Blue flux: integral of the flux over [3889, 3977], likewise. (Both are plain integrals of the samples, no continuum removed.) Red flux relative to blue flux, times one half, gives 0.84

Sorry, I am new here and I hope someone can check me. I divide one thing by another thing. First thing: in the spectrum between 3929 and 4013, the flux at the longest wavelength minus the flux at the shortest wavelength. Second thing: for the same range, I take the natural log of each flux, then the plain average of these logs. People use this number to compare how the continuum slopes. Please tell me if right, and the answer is 7.94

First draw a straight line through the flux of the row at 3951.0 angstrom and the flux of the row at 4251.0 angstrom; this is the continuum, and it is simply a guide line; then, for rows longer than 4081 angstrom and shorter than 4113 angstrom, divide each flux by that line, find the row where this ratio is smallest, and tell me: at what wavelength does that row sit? 4103.0 angstrom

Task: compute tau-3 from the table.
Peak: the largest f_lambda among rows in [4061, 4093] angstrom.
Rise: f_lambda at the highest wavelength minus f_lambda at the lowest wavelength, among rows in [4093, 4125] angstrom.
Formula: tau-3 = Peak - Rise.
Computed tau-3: 31.8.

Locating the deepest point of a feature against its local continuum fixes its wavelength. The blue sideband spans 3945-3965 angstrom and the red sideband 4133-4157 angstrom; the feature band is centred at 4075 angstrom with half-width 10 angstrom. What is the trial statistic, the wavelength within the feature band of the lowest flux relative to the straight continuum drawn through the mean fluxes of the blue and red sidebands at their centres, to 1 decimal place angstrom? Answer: 4071.0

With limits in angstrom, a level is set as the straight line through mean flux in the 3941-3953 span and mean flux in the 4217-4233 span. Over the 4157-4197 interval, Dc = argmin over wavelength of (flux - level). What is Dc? 4187.0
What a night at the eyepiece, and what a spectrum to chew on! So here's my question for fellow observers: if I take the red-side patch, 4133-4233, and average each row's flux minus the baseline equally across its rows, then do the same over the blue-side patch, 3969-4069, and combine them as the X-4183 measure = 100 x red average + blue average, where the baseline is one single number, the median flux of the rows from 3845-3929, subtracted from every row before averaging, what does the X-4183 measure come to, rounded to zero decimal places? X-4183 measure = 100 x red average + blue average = 1009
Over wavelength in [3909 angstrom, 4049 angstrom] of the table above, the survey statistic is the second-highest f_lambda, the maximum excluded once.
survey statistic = 30.3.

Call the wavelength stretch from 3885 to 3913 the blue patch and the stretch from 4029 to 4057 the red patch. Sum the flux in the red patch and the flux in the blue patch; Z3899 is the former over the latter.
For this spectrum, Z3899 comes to 1.39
